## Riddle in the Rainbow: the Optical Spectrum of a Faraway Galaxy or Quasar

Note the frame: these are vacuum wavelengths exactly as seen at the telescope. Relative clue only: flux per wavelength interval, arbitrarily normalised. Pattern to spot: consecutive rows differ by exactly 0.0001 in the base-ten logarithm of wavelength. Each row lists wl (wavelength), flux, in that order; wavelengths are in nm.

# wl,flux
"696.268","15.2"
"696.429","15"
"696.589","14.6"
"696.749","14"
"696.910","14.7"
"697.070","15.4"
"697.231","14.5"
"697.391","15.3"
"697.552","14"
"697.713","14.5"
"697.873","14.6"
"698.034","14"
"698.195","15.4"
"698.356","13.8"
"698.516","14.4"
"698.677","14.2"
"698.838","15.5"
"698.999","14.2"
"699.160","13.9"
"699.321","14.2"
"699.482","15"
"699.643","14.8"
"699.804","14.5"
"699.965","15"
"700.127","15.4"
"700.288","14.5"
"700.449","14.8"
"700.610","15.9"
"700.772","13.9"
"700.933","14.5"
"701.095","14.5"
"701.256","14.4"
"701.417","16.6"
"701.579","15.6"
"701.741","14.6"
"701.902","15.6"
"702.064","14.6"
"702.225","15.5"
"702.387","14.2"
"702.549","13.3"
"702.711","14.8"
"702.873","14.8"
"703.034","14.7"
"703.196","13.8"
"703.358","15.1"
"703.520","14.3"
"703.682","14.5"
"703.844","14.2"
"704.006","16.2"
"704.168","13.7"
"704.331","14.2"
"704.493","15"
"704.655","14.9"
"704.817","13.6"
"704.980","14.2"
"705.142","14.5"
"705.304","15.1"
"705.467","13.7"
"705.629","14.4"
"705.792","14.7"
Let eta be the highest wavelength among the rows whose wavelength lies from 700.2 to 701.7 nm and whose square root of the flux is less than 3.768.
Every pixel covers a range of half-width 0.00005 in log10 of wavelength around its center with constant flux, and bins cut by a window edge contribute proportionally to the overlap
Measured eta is 700.772 nm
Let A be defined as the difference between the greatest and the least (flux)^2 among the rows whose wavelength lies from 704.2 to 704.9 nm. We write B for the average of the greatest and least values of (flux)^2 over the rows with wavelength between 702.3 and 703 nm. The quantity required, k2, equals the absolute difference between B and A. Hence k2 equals 158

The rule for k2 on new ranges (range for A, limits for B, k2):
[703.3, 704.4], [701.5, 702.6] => 135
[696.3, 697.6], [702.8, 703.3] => 164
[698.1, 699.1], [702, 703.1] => 159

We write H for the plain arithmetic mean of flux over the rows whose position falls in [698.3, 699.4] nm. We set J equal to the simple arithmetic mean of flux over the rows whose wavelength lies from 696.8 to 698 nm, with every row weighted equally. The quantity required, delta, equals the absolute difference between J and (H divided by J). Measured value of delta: 13.7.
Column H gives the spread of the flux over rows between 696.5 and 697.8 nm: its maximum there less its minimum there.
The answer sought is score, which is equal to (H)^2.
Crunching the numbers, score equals 2.0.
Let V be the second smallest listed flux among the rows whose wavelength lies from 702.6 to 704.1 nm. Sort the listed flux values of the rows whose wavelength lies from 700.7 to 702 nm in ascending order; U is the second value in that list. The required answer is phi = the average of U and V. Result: 14.3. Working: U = 14.4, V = 14.2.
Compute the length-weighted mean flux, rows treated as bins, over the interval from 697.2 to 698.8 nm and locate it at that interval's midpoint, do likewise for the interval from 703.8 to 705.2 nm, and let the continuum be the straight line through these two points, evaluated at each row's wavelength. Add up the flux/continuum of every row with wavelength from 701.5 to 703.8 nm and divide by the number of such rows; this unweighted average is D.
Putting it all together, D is 1.01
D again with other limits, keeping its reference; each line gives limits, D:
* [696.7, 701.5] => 1.01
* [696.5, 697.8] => 1.01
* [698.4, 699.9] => 1.00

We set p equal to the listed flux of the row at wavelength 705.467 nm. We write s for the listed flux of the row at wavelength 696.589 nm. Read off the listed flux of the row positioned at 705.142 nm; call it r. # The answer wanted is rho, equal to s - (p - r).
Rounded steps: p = 13.7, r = 14.5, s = 14.6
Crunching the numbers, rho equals 15.4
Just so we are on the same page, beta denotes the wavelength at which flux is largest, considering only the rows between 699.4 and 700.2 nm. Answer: 700.127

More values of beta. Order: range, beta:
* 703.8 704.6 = 704.006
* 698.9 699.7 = 699.482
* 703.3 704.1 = 704.006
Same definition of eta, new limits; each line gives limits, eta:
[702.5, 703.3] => 703.196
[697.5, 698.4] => 698.356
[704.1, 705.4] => 704.817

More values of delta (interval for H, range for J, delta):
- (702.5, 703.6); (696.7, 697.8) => 13.6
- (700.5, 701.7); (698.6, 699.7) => 13.5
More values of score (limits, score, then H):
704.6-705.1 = 1.7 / 1.30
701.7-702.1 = 1.0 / 1.00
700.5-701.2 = 4.0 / 2.00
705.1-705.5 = 2.0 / 1.40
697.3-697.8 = 1.7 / 1.30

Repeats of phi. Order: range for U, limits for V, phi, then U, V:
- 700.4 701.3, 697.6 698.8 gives 14.2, 14.4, 14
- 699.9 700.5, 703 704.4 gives 14.3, 14.8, 13.8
